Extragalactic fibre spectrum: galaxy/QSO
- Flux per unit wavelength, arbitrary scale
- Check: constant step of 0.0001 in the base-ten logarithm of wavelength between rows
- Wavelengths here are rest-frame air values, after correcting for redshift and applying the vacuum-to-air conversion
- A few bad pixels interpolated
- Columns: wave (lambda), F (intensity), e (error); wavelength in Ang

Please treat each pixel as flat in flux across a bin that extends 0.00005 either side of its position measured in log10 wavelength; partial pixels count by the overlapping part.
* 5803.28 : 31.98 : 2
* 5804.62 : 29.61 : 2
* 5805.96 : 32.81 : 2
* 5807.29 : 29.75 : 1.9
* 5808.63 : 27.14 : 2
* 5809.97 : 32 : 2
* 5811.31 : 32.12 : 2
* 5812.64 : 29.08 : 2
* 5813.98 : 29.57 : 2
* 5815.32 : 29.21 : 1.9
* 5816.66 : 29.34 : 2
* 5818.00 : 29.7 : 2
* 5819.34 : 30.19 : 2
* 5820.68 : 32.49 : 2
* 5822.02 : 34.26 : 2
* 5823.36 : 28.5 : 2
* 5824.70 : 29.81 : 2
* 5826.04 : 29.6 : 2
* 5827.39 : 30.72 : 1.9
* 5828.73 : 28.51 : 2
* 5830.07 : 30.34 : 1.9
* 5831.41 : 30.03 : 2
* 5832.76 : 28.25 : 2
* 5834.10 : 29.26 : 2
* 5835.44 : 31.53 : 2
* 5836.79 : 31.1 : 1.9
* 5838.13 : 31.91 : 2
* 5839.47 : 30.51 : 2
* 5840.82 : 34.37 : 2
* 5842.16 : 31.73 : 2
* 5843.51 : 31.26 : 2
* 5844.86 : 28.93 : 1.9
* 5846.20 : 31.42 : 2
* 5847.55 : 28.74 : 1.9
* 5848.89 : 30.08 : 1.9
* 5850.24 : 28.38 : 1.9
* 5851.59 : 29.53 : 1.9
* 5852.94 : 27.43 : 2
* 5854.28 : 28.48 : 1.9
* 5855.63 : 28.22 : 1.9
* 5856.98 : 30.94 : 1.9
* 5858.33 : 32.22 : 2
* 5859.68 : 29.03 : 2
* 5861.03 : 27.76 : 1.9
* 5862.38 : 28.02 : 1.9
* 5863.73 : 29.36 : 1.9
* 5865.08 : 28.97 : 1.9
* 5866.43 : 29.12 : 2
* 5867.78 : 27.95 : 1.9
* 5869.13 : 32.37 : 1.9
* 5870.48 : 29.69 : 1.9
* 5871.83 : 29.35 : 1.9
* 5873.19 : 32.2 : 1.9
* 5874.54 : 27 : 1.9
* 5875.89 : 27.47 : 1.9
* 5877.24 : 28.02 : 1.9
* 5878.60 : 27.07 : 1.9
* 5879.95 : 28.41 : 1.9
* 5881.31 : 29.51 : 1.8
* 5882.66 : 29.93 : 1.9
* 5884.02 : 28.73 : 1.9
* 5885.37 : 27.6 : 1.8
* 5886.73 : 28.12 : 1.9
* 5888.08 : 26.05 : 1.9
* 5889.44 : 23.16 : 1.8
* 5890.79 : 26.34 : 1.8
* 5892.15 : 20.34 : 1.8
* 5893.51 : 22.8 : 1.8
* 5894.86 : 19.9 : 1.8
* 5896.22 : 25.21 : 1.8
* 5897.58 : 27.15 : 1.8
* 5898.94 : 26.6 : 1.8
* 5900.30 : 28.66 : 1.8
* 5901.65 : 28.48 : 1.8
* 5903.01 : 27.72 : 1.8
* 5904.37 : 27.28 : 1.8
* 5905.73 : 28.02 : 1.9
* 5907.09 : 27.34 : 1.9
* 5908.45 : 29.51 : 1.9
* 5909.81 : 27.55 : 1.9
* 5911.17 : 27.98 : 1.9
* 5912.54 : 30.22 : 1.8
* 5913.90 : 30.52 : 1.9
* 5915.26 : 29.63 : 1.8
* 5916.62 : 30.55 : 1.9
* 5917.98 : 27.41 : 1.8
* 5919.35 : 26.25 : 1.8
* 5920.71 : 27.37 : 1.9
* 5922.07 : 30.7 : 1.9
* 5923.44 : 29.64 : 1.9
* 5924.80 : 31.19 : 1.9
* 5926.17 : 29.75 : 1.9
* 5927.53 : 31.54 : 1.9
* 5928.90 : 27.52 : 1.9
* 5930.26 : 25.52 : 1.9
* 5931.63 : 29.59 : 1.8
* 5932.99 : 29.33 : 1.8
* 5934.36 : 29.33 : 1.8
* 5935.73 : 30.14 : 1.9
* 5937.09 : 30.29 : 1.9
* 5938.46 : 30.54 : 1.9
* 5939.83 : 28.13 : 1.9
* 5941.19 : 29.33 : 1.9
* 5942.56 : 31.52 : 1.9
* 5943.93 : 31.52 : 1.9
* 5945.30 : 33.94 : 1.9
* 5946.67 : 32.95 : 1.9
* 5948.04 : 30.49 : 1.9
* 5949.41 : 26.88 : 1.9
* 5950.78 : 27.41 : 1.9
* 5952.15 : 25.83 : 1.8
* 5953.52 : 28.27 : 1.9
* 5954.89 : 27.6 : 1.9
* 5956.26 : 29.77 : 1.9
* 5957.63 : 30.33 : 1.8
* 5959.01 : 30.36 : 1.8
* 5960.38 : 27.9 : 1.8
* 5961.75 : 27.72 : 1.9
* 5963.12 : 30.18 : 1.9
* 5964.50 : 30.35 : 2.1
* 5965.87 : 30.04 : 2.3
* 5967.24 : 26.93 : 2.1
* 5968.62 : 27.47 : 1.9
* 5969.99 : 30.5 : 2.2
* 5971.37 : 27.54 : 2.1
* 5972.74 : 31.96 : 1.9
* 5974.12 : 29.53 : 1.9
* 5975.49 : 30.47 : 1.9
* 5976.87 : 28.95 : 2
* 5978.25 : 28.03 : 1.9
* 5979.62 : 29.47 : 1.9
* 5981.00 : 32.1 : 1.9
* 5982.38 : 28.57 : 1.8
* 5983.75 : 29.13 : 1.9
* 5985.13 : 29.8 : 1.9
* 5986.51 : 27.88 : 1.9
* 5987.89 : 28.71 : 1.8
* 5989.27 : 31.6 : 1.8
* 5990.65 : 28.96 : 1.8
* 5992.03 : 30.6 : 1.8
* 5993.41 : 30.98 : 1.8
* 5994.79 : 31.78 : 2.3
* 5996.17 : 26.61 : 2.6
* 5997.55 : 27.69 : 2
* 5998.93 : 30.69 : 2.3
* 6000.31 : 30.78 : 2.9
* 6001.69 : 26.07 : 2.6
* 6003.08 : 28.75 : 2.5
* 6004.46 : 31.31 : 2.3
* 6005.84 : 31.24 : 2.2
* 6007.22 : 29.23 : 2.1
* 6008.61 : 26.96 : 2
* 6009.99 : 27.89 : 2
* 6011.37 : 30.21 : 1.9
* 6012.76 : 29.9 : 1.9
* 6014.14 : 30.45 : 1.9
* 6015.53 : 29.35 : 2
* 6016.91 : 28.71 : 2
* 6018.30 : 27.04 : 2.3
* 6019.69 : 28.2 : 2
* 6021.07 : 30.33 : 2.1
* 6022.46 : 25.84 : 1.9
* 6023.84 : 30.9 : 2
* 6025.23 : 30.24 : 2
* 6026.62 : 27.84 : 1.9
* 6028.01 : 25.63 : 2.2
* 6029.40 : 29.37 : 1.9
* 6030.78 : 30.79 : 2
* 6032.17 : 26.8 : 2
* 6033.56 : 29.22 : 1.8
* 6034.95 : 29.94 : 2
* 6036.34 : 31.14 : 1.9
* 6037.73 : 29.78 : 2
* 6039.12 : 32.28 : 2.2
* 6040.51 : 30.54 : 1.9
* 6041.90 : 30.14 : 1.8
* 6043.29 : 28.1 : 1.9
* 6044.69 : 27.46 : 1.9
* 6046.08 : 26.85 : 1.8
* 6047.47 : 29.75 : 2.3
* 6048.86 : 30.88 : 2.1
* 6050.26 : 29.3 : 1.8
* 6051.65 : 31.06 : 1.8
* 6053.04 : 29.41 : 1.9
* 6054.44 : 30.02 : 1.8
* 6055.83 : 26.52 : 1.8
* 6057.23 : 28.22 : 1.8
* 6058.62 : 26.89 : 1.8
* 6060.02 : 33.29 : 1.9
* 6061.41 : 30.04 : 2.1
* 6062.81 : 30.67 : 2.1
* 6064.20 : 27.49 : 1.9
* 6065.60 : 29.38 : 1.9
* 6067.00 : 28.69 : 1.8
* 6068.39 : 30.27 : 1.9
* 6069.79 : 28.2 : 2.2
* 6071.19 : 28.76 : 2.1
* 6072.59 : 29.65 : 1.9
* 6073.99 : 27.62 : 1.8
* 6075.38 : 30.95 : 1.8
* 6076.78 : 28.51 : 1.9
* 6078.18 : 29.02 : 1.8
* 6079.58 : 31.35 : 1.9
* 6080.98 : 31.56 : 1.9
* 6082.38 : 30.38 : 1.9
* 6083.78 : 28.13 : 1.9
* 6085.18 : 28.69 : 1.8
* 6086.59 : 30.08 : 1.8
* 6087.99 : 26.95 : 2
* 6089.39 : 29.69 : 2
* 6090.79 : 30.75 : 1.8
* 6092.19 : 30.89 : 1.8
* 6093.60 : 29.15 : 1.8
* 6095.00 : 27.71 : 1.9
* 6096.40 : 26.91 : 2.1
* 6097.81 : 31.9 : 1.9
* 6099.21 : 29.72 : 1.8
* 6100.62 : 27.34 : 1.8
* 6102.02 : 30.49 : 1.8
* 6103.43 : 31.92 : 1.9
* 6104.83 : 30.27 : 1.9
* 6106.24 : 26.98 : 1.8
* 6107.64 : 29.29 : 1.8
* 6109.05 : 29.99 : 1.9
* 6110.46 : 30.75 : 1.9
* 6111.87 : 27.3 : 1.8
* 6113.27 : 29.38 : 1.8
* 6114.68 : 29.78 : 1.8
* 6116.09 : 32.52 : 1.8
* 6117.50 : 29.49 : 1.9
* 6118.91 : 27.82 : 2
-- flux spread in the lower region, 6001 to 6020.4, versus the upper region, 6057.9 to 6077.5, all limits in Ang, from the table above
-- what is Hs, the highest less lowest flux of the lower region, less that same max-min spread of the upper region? -1.2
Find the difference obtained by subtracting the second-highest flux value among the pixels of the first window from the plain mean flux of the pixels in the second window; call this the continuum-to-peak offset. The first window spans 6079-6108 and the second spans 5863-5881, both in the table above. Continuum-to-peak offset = -2.9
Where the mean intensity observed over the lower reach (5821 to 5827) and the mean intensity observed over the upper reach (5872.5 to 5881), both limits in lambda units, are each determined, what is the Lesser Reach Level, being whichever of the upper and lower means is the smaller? 28.4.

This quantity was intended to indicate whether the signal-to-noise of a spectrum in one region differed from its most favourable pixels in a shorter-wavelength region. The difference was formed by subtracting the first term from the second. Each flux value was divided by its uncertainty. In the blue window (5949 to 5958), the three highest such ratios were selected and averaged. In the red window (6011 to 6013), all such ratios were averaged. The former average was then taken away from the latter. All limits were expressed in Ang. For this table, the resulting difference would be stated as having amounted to 0.0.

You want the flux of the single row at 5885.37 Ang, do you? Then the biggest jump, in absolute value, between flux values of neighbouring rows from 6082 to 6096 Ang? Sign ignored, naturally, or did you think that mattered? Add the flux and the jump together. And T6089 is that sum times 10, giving 307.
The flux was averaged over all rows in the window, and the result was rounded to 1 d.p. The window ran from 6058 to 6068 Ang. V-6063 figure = 29.5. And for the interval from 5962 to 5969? 29.0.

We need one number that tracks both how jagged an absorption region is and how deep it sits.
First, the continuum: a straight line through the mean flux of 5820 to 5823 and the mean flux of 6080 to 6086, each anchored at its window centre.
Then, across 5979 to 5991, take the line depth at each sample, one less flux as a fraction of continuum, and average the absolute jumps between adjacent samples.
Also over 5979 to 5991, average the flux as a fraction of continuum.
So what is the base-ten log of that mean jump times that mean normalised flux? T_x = -1.22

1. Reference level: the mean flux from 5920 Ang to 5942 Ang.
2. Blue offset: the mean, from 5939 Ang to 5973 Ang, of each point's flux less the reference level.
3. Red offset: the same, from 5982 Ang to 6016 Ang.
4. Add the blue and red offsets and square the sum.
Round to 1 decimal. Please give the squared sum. 0.0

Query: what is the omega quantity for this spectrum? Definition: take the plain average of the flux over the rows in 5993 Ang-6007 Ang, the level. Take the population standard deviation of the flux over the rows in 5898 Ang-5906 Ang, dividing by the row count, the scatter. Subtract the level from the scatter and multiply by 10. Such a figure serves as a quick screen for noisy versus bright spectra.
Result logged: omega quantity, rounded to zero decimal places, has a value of -289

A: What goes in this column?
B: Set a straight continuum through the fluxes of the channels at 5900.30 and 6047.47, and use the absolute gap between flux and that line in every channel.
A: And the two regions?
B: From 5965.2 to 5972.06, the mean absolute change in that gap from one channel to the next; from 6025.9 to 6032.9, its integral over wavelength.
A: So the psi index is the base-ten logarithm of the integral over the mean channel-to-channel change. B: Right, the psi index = 1.3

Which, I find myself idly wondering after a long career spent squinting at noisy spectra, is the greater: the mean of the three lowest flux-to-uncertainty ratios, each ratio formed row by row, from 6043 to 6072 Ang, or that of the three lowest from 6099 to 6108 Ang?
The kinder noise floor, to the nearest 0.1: 15.4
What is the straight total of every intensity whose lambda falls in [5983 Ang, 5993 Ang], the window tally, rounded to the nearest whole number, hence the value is 207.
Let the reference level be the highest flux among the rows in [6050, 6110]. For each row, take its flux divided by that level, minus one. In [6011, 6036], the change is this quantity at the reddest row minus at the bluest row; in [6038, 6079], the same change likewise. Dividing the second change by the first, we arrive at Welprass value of 12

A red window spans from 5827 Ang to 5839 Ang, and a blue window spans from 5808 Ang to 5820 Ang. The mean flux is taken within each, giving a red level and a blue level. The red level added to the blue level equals 60.0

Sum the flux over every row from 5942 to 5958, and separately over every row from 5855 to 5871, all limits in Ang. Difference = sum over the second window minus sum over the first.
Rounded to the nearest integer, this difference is -3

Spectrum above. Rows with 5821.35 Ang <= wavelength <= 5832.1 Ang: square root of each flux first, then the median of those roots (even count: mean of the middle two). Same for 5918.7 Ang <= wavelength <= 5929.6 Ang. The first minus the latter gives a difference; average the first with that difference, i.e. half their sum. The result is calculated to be 2.75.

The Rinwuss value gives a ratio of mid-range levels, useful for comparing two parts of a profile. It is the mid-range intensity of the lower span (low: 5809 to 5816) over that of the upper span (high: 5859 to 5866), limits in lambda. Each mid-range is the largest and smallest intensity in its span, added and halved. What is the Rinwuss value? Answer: 1.07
